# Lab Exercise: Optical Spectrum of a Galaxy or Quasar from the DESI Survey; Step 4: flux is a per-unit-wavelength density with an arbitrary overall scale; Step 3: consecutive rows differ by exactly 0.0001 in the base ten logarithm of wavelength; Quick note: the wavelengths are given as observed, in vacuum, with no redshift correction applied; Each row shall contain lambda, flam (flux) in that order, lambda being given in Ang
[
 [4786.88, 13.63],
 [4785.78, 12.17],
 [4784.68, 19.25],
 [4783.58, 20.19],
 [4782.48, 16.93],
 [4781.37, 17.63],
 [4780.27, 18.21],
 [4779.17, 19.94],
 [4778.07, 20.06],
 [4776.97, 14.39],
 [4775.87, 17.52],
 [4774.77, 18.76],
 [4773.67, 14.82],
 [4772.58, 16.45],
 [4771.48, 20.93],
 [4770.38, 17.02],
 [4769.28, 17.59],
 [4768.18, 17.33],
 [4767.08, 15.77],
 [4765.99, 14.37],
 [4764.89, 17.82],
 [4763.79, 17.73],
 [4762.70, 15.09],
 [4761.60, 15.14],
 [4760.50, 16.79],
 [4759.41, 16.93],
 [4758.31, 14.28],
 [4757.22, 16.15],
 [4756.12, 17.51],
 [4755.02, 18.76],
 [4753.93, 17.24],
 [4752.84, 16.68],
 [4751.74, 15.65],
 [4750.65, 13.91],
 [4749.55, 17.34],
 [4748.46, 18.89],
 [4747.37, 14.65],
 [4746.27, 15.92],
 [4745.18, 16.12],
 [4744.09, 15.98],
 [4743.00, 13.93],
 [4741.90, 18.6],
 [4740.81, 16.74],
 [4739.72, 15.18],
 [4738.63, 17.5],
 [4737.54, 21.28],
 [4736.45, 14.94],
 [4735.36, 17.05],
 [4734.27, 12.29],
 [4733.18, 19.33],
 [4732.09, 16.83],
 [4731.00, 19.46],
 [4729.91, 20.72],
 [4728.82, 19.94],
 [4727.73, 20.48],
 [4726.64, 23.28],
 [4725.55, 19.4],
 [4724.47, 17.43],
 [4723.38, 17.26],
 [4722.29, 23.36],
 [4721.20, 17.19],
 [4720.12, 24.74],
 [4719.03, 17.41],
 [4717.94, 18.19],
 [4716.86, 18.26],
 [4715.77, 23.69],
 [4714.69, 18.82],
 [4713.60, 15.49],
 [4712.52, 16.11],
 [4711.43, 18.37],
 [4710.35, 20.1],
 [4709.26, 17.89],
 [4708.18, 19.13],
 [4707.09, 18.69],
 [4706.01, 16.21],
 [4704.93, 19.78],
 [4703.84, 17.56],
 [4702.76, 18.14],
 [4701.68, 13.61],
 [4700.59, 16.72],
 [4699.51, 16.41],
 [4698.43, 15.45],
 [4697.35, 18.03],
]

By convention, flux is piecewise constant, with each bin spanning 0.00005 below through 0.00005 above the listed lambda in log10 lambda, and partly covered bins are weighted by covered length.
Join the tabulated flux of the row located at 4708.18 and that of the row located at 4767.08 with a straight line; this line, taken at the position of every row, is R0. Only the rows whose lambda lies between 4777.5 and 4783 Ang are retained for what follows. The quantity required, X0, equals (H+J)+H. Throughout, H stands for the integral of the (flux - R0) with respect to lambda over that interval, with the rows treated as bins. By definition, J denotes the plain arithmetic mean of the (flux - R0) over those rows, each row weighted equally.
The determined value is 42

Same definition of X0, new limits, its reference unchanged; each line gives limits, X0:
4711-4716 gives -7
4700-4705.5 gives -27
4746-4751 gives -7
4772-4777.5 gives 13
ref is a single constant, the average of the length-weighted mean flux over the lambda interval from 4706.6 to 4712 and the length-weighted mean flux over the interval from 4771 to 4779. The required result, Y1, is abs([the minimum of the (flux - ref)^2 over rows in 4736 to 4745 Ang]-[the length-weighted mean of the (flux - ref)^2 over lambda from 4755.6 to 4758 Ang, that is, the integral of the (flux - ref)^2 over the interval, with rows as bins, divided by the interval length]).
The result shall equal 3.6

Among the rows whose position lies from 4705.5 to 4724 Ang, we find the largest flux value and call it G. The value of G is 24.74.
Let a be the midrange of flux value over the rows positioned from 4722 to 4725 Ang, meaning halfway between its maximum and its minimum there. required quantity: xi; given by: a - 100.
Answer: -79.7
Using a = 20.3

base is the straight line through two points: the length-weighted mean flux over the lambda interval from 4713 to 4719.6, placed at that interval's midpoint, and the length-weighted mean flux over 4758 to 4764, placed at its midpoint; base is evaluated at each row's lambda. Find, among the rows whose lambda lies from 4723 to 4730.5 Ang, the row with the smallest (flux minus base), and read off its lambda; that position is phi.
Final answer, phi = 4723.38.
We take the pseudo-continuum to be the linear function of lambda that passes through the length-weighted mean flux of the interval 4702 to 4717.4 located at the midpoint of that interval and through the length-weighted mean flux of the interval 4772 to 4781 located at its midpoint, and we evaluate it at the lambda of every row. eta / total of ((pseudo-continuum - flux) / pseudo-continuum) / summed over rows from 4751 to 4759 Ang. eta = 0.5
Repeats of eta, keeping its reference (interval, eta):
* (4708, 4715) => 0.1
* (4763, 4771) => 0.3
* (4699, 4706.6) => 0.6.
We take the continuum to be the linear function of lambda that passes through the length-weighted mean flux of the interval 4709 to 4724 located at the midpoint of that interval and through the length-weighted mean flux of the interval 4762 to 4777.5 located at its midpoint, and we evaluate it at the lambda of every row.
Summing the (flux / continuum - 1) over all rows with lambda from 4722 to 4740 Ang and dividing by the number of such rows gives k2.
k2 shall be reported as 0.01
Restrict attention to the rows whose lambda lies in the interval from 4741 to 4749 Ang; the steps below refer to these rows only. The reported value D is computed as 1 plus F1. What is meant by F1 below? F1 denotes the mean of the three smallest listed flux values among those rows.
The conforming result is 15.8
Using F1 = 14.83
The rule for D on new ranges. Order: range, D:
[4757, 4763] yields 15.8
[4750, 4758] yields 16.2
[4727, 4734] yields 19.5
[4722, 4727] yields 19.0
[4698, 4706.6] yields 16.1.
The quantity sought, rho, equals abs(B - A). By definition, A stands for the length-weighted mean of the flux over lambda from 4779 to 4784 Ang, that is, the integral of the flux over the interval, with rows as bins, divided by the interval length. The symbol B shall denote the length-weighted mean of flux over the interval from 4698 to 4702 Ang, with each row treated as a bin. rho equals 2.8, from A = 18.4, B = 15.6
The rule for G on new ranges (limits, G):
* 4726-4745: 23.28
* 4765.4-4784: 20.93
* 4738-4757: 18.89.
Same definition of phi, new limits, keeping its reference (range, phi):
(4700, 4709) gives 4701.68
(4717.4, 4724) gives 4721.20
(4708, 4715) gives 4713.60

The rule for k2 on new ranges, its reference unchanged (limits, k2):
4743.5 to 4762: -0.07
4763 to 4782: 0.04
